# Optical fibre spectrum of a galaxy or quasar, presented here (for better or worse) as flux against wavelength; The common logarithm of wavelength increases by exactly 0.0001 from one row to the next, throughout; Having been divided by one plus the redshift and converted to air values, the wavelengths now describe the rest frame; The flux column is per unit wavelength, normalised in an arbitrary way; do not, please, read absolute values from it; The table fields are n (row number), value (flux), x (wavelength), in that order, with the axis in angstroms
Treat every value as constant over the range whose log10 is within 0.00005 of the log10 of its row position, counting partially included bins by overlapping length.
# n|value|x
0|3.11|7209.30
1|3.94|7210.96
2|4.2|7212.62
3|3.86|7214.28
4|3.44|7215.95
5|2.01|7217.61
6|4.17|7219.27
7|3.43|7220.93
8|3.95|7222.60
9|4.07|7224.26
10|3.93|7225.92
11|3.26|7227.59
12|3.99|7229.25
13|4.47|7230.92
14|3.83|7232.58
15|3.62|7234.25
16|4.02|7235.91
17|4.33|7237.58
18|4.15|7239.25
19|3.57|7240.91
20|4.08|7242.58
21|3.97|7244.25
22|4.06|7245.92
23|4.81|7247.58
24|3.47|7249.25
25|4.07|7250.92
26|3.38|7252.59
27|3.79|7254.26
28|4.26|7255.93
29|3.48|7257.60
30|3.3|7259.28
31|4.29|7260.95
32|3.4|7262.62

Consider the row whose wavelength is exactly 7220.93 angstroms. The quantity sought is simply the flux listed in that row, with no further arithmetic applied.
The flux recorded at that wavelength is 3.43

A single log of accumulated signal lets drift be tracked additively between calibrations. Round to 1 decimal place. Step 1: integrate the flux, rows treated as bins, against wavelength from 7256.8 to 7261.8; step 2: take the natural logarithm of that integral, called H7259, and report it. 2.9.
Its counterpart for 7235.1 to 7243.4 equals 3.5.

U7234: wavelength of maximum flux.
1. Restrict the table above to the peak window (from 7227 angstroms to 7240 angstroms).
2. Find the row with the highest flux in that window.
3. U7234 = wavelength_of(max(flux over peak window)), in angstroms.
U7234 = 7230.92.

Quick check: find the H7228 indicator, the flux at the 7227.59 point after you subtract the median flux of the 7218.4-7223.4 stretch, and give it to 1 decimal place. -0.7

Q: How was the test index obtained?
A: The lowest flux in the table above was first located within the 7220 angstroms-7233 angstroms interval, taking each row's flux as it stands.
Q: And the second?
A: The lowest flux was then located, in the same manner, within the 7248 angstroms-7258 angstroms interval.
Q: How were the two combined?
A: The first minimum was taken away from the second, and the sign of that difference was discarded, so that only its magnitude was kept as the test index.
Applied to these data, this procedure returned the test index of 0.12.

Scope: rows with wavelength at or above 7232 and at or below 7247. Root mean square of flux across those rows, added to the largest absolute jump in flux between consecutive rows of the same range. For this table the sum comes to 4.5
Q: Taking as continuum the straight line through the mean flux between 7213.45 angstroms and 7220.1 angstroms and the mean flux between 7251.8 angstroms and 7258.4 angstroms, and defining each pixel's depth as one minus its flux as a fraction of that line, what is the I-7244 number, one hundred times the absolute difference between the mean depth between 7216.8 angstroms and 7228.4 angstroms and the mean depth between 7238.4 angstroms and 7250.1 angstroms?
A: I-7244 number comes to 7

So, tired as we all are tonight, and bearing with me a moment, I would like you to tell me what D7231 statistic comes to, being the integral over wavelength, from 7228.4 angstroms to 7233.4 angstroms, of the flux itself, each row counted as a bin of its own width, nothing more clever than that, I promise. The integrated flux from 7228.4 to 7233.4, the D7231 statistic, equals 20.5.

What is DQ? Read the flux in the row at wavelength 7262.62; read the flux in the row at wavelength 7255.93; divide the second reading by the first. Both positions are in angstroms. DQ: 1.25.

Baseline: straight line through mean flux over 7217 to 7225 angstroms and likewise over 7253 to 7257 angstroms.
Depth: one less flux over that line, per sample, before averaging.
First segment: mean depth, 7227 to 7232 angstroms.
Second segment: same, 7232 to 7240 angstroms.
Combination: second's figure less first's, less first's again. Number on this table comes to 0.08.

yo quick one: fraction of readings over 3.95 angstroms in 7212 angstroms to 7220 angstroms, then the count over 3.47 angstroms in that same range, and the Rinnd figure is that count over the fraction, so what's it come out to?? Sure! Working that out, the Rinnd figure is 7.5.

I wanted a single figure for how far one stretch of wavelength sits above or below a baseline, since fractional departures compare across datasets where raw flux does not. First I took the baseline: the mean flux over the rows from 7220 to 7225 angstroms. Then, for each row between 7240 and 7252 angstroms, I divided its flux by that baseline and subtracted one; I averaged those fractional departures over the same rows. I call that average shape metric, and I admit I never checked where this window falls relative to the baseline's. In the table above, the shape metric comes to 0.05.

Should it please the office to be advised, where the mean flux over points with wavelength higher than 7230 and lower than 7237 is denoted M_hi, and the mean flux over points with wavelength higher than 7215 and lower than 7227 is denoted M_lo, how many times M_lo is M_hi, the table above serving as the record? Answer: 1.12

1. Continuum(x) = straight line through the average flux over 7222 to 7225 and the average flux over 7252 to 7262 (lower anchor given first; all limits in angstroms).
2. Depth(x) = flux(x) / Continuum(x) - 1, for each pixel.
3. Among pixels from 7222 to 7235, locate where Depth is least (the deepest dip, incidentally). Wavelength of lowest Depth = 7227.59 angstroms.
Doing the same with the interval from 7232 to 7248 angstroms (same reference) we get 7240.91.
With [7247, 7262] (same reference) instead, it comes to 7259.28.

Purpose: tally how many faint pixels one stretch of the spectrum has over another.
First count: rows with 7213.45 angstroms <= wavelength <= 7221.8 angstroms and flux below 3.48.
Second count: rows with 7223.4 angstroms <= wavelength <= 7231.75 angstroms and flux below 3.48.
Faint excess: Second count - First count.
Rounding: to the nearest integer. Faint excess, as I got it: -2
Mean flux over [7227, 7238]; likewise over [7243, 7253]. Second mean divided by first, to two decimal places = 1.01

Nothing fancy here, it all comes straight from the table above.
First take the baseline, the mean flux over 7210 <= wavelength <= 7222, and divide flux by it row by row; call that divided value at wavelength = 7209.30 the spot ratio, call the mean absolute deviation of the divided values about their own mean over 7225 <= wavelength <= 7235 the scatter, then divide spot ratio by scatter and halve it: 5.6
